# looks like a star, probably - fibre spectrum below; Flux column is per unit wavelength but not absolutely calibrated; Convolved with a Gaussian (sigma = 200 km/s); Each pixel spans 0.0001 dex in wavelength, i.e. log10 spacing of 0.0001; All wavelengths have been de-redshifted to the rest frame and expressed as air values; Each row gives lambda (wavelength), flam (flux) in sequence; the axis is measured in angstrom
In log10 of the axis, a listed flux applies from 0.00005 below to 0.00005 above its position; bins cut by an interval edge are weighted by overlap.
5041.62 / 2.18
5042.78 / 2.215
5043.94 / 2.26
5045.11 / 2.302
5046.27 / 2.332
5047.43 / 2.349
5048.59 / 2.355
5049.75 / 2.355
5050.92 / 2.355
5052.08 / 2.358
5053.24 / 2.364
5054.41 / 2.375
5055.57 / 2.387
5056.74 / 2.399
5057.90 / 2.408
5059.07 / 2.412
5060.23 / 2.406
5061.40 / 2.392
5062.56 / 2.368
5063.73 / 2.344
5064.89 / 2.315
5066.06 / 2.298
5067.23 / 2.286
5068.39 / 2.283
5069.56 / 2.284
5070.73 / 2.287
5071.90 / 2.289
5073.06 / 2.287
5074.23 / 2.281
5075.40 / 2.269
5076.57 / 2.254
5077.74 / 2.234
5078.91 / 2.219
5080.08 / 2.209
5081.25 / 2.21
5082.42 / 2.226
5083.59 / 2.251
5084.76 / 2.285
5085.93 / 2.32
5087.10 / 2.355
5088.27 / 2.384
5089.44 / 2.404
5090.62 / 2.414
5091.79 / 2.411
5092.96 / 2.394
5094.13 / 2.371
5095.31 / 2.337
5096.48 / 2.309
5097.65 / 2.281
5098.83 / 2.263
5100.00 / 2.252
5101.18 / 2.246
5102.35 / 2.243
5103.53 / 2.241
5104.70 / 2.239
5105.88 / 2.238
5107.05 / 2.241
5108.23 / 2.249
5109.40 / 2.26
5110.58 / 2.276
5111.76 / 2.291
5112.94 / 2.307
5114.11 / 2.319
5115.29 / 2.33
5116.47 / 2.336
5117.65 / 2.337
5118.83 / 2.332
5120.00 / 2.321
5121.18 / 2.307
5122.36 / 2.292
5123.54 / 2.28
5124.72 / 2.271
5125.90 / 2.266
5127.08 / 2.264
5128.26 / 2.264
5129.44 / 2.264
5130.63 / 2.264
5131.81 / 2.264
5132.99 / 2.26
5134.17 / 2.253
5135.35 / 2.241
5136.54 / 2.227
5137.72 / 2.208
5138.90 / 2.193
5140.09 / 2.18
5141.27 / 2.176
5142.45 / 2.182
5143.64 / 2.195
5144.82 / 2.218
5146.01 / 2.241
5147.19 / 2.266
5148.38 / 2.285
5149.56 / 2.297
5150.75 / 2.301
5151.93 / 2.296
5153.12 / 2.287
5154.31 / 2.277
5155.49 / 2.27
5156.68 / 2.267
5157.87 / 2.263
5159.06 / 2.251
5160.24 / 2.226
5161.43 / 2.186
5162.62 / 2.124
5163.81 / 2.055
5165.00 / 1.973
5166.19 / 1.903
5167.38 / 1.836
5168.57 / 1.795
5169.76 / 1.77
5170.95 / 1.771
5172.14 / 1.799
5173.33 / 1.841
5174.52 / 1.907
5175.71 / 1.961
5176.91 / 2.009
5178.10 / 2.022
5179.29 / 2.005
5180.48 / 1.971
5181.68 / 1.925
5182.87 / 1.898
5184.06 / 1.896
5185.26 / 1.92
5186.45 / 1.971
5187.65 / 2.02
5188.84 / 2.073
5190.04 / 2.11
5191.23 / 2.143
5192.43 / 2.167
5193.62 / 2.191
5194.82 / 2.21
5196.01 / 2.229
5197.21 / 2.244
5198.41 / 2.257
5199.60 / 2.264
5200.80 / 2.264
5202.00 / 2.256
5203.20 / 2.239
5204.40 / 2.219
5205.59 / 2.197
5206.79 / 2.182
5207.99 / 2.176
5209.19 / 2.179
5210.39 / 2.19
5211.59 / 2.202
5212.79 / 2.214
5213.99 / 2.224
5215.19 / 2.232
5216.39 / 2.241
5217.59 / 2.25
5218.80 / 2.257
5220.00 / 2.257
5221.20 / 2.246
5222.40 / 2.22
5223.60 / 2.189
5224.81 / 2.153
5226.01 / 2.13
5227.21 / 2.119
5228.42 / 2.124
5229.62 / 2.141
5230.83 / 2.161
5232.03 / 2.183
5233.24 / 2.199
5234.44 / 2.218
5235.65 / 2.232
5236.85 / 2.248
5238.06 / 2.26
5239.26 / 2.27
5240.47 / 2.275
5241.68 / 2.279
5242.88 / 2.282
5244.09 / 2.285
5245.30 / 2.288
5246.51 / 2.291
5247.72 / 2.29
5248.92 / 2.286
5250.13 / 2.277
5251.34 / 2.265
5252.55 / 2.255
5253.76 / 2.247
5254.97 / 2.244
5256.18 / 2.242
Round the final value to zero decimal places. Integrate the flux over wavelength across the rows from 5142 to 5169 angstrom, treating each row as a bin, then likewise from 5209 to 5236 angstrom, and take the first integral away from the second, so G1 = 1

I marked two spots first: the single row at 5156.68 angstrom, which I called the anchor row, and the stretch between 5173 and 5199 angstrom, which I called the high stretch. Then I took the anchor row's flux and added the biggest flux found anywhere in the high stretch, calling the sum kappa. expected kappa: 4.52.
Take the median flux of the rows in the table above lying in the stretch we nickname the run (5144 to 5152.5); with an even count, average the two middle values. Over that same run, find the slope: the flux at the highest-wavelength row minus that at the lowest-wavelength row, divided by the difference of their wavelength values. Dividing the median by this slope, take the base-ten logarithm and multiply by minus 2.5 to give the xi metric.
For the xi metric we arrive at -5.80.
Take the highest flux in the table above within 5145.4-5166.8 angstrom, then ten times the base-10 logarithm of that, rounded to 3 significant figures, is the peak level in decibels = 3.62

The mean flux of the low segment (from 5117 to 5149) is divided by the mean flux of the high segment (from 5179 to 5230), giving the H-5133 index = 1.05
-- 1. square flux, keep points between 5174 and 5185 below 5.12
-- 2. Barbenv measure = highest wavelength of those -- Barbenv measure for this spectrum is 5184.06 angstrom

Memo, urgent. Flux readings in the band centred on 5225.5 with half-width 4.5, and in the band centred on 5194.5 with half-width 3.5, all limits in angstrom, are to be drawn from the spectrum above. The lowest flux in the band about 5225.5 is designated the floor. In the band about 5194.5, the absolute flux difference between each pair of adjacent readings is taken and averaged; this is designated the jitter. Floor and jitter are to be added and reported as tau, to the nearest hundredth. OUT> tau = 2.14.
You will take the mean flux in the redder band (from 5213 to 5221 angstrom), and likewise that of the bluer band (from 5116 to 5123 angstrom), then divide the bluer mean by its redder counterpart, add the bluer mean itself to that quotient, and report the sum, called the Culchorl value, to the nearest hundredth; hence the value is 3.36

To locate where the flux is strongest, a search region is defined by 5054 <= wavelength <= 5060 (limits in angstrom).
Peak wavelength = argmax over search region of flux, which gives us 5059.07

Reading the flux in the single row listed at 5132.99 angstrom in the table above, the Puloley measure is 2.26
